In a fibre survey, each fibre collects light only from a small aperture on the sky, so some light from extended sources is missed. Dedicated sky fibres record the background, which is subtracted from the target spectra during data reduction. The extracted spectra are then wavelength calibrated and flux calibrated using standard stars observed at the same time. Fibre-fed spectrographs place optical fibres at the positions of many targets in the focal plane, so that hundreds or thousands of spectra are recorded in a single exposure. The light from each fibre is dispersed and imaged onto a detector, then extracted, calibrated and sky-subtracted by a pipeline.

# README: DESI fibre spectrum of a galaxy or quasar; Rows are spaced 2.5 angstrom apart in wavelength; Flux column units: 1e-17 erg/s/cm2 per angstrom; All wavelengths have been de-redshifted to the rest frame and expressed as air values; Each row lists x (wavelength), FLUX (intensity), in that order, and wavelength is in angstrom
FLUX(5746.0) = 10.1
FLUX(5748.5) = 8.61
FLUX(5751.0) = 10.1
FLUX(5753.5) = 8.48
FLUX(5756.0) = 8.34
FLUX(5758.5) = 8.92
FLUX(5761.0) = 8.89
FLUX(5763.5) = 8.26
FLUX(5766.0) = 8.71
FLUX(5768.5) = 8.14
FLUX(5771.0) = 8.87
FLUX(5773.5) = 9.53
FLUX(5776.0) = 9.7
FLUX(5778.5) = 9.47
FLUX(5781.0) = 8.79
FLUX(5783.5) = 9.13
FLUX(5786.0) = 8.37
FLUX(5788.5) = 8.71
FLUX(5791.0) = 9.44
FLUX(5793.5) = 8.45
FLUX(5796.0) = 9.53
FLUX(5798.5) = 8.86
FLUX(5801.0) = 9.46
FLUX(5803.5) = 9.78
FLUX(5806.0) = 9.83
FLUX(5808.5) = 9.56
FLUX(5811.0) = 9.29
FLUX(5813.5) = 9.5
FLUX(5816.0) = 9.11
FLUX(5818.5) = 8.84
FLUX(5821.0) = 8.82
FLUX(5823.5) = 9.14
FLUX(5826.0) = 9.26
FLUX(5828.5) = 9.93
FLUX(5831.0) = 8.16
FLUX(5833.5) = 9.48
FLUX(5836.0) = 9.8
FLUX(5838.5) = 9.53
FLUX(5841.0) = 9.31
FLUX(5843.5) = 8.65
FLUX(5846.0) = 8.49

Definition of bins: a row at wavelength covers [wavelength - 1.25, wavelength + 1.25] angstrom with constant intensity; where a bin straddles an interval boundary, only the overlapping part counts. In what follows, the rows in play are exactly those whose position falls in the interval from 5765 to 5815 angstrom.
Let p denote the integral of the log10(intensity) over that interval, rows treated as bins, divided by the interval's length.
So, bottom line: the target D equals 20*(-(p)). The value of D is -19.2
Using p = 0.961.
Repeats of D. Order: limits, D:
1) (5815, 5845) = -19.2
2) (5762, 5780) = -19.0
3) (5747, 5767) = -18.9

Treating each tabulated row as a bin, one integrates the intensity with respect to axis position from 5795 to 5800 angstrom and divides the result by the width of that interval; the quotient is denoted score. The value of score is 9.2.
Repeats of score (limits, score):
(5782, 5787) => 8.8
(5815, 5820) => 9.0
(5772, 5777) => 9.6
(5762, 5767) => 8.5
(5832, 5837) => 9.6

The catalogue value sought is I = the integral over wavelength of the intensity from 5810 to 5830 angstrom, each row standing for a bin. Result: 184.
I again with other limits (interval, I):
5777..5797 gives 180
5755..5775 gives 174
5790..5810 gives 187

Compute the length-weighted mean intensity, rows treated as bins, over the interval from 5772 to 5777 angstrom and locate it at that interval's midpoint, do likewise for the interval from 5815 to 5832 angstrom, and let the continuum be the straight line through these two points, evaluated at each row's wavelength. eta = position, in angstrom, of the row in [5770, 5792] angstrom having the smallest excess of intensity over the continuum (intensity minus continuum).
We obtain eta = 5786.0 angstrom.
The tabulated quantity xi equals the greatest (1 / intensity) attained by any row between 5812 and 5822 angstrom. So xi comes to 0.113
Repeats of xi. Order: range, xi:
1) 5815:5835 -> 0.123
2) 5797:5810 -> 0.113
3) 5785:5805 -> 0.119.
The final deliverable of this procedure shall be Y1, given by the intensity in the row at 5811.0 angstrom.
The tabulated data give 9.29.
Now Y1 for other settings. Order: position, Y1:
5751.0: 10.1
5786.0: 8.37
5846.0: 8.49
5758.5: 8.92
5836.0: 9.8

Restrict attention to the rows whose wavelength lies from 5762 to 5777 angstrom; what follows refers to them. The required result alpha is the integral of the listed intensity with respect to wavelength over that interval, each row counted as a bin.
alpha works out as 132.8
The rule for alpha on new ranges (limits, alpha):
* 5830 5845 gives 137.4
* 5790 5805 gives 138.9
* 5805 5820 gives 140.1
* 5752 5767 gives 129.3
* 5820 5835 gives 137.2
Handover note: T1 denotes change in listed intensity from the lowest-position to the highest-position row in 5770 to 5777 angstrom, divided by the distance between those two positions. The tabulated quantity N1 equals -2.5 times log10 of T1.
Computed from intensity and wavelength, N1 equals 1.9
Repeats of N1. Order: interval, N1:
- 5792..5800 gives 2.7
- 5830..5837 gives 1.2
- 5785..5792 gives 1.7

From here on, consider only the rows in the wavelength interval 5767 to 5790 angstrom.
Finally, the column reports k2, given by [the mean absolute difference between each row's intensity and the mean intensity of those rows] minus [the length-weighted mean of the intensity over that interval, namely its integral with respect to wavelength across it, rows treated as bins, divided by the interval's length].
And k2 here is -8.53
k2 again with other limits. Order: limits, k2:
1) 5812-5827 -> -8.92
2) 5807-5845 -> -8.87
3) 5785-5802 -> -8.55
